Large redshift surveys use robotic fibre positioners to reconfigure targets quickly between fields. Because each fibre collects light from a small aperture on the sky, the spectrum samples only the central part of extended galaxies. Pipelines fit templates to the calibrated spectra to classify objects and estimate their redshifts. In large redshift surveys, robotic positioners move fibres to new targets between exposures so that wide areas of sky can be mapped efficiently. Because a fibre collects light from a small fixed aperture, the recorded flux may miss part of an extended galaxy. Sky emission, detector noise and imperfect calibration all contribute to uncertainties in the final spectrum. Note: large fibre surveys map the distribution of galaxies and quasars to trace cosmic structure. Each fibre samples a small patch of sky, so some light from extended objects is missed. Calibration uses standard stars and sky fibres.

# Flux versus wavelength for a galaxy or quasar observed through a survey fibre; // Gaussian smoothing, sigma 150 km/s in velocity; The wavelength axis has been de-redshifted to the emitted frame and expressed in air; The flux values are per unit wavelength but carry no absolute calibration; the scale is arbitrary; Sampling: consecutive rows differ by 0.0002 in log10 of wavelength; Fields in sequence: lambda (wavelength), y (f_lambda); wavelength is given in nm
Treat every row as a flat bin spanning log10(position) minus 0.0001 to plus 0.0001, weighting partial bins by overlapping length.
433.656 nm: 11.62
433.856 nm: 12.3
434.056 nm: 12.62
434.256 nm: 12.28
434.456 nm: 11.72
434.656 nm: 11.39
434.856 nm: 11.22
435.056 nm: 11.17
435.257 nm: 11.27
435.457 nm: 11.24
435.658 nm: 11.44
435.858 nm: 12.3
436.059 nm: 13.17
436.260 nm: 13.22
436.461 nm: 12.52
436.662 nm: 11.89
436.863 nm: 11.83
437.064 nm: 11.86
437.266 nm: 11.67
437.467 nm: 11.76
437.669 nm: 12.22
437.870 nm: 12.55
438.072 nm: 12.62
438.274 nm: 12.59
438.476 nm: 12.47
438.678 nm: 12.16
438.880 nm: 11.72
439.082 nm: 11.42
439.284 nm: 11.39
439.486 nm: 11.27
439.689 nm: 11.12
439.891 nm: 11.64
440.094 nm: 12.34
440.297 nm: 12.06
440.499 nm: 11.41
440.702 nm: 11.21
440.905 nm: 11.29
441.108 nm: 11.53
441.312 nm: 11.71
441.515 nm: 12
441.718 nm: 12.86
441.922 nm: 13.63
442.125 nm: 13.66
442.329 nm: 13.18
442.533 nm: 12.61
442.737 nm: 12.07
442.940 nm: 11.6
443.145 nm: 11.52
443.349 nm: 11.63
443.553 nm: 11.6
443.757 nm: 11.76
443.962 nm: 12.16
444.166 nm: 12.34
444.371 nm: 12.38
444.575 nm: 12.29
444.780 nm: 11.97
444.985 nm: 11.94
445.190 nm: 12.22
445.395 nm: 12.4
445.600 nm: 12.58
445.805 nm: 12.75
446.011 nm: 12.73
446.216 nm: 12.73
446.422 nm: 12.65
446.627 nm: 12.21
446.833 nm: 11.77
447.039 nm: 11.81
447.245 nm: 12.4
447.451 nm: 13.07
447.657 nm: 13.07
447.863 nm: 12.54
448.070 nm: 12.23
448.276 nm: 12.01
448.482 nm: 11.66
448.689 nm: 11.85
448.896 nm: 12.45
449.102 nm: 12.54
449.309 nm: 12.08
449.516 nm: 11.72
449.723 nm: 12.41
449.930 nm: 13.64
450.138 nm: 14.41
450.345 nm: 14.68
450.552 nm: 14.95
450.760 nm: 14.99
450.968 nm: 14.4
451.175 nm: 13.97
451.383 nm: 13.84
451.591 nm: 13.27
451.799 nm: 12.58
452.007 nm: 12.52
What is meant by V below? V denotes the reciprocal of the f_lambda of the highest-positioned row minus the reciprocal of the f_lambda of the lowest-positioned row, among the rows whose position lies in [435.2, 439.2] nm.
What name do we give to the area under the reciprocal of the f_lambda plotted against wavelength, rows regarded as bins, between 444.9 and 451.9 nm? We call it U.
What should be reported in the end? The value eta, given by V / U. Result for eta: -0.002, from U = 0.55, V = -0.001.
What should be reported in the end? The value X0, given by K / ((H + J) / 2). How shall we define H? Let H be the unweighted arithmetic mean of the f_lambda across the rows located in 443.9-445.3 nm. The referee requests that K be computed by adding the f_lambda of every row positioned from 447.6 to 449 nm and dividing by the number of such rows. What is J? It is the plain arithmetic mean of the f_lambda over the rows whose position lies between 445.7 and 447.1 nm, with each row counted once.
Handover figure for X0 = 1.00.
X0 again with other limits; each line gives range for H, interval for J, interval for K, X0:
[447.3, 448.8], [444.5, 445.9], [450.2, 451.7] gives 1.16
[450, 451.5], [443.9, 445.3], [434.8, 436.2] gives 0.88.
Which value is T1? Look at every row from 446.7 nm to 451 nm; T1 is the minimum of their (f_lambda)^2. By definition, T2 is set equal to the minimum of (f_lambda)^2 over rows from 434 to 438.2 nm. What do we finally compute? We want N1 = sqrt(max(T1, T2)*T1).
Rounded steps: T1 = 136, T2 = 125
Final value 136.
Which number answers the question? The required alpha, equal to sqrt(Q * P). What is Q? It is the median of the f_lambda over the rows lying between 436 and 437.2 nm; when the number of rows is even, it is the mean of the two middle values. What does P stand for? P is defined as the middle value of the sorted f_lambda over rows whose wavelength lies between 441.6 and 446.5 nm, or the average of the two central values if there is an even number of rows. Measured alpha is 12.3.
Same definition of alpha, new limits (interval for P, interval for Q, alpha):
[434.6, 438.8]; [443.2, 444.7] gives 12.0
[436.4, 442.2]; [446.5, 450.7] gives 12.1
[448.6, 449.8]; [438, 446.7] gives 12.2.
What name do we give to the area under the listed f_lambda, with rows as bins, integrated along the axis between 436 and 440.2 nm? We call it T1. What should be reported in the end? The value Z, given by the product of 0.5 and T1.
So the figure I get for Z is 25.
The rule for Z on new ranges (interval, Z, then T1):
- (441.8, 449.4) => 47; 94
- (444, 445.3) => 8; 16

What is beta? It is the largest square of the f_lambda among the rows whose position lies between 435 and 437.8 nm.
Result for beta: 175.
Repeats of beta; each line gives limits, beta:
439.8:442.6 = 187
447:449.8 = 171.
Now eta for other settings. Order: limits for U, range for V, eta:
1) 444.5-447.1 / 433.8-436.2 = -0.025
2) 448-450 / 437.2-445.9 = -0.044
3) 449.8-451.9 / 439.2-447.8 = -0.075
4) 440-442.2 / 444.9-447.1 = 0.005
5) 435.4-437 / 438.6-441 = 0.048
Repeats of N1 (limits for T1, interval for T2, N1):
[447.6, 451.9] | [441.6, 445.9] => 136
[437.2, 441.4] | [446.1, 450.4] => 130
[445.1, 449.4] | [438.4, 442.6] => 136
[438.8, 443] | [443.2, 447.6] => 129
